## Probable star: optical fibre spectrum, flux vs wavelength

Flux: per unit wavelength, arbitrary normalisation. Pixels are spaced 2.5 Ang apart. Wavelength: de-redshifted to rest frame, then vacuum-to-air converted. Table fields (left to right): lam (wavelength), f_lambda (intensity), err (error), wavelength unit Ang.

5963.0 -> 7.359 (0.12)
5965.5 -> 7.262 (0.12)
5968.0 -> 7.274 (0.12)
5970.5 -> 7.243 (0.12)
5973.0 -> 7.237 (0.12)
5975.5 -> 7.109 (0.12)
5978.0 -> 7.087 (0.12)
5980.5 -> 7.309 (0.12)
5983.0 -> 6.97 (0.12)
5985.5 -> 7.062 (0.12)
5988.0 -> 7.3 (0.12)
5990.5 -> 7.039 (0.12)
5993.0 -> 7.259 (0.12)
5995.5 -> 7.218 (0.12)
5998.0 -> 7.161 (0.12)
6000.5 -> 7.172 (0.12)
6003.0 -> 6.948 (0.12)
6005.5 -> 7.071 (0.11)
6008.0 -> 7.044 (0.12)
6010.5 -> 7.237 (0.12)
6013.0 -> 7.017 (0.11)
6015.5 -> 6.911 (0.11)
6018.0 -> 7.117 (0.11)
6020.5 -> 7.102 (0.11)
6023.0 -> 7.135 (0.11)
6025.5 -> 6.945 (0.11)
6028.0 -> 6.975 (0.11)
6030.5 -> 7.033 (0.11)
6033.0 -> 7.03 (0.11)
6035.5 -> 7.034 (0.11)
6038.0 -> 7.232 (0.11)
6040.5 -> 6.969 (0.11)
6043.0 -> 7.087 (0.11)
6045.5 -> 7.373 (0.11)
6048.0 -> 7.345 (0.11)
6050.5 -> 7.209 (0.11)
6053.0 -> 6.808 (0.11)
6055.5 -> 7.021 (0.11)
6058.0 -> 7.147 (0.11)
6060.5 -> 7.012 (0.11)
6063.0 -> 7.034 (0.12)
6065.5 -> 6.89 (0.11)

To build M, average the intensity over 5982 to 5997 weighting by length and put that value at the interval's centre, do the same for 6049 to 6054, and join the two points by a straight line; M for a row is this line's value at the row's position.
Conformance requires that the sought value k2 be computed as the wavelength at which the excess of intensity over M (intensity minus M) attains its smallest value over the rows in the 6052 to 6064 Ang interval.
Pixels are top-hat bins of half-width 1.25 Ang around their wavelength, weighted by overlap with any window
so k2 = 6053.0 Ang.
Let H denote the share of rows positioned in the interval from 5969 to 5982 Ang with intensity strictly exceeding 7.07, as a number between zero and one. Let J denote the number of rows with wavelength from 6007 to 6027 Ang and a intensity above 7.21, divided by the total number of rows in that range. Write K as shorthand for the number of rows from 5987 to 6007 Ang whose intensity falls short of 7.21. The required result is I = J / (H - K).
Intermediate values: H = 1.0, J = 0.1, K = 5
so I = -0.03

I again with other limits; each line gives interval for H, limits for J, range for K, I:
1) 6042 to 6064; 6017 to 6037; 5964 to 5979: 0.00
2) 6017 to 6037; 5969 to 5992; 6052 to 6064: -0.10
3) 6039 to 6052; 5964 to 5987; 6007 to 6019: -0.17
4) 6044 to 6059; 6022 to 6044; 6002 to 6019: -0.02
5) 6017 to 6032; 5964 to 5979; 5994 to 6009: -0.15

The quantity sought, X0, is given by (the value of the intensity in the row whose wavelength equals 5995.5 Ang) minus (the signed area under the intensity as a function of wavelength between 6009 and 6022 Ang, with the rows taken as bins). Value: -85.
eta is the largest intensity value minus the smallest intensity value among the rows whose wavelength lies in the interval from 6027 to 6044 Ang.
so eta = 0.263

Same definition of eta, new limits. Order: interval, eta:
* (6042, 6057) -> 0.565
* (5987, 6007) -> 0.352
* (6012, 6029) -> 0.224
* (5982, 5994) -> 0.330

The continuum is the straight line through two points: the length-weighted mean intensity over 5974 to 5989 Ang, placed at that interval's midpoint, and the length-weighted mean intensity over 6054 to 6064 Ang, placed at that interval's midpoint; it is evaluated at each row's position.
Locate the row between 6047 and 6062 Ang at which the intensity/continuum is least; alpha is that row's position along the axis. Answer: 6053.0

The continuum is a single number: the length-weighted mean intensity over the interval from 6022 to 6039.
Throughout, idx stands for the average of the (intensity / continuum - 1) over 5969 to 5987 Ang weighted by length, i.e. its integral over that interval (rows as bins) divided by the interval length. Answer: 0.014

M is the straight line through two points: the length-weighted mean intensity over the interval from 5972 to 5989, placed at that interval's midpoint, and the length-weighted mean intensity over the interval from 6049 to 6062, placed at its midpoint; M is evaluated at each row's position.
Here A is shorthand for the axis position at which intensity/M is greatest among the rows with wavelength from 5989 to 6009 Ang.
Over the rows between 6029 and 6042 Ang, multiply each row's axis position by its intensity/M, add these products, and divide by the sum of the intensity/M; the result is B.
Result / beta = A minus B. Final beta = -42.5 Ang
